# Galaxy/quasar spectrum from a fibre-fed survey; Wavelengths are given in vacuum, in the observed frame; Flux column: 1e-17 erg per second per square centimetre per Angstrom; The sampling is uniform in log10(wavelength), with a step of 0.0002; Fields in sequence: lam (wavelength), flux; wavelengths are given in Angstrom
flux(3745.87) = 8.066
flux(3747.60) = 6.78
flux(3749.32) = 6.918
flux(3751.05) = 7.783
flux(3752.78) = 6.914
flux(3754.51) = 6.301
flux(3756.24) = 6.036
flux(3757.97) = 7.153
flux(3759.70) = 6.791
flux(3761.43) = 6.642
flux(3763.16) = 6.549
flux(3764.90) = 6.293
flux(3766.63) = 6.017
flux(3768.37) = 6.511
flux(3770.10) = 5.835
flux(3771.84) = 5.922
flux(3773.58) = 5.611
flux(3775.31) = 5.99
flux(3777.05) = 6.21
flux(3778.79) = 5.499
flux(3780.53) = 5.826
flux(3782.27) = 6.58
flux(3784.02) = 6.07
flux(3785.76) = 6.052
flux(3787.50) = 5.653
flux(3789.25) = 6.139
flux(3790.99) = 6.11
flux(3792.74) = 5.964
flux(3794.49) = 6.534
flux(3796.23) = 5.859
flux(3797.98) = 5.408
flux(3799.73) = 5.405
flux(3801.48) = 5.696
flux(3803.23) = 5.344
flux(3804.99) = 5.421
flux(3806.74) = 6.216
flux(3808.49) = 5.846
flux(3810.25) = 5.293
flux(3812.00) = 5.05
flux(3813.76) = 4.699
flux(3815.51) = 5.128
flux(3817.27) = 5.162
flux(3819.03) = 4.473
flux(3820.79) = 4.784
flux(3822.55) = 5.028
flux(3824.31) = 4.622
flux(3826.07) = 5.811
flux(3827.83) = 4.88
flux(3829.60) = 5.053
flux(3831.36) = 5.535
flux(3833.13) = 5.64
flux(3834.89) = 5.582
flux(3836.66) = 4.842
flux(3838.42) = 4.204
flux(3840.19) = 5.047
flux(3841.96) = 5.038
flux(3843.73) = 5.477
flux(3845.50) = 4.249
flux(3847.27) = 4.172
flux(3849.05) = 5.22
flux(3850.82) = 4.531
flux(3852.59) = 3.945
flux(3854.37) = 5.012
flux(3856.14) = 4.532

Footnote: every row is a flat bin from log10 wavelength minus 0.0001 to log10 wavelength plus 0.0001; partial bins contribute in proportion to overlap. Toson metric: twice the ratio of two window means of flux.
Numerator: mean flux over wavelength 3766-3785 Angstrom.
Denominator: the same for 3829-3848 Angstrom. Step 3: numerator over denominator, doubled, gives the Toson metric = 2.41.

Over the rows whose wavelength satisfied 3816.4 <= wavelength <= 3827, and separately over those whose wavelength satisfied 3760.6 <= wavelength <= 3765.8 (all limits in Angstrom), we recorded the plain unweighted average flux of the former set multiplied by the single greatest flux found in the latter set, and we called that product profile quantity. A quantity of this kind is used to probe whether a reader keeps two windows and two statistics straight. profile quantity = 33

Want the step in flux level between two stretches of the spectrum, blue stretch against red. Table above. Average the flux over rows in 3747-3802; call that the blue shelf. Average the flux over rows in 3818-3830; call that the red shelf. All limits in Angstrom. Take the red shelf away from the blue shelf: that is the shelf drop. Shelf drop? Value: 1.3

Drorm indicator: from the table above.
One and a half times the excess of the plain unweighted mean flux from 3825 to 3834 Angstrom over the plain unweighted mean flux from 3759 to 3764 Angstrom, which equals -1.9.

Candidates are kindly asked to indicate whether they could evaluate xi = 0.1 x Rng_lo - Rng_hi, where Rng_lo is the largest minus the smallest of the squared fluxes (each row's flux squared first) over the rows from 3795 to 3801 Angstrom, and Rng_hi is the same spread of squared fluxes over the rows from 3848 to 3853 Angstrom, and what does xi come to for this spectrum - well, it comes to -11.2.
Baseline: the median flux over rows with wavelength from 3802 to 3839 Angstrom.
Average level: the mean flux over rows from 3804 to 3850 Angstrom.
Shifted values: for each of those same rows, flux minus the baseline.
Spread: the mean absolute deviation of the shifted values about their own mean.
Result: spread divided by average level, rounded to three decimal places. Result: 0.078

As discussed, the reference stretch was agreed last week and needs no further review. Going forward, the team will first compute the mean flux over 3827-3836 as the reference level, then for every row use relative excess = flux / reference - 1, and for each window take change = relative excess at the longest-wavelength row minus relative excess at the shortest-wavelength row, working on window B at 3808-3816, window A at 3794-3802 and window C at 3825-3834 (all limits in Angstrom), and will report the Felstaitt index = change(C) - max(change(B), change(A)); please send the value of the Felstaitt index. 0.10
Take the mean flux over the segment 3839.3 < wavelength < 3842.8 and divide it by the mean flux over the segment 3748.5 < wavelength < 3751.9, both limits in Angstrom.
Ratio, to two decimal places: 0.69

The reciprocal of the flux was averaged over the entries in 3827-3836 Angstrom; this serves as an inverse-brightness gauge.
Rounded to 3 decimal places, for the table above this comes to 0.188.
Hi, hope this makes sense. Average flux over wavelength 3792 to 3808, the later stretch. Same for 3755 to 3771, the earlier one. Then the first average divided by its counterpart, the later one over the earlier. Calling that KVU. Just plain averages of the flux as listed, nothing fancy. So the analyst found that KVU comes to 0.897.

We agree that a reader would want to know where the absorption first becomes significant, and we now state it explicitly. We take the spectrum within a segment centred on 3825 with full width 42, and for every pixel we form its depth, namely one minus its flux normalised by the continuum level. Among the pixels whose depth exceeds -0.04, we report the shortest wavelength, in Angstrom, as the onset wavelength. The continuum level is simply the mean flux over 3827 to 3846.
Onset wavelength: 3812.00 Angstrom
